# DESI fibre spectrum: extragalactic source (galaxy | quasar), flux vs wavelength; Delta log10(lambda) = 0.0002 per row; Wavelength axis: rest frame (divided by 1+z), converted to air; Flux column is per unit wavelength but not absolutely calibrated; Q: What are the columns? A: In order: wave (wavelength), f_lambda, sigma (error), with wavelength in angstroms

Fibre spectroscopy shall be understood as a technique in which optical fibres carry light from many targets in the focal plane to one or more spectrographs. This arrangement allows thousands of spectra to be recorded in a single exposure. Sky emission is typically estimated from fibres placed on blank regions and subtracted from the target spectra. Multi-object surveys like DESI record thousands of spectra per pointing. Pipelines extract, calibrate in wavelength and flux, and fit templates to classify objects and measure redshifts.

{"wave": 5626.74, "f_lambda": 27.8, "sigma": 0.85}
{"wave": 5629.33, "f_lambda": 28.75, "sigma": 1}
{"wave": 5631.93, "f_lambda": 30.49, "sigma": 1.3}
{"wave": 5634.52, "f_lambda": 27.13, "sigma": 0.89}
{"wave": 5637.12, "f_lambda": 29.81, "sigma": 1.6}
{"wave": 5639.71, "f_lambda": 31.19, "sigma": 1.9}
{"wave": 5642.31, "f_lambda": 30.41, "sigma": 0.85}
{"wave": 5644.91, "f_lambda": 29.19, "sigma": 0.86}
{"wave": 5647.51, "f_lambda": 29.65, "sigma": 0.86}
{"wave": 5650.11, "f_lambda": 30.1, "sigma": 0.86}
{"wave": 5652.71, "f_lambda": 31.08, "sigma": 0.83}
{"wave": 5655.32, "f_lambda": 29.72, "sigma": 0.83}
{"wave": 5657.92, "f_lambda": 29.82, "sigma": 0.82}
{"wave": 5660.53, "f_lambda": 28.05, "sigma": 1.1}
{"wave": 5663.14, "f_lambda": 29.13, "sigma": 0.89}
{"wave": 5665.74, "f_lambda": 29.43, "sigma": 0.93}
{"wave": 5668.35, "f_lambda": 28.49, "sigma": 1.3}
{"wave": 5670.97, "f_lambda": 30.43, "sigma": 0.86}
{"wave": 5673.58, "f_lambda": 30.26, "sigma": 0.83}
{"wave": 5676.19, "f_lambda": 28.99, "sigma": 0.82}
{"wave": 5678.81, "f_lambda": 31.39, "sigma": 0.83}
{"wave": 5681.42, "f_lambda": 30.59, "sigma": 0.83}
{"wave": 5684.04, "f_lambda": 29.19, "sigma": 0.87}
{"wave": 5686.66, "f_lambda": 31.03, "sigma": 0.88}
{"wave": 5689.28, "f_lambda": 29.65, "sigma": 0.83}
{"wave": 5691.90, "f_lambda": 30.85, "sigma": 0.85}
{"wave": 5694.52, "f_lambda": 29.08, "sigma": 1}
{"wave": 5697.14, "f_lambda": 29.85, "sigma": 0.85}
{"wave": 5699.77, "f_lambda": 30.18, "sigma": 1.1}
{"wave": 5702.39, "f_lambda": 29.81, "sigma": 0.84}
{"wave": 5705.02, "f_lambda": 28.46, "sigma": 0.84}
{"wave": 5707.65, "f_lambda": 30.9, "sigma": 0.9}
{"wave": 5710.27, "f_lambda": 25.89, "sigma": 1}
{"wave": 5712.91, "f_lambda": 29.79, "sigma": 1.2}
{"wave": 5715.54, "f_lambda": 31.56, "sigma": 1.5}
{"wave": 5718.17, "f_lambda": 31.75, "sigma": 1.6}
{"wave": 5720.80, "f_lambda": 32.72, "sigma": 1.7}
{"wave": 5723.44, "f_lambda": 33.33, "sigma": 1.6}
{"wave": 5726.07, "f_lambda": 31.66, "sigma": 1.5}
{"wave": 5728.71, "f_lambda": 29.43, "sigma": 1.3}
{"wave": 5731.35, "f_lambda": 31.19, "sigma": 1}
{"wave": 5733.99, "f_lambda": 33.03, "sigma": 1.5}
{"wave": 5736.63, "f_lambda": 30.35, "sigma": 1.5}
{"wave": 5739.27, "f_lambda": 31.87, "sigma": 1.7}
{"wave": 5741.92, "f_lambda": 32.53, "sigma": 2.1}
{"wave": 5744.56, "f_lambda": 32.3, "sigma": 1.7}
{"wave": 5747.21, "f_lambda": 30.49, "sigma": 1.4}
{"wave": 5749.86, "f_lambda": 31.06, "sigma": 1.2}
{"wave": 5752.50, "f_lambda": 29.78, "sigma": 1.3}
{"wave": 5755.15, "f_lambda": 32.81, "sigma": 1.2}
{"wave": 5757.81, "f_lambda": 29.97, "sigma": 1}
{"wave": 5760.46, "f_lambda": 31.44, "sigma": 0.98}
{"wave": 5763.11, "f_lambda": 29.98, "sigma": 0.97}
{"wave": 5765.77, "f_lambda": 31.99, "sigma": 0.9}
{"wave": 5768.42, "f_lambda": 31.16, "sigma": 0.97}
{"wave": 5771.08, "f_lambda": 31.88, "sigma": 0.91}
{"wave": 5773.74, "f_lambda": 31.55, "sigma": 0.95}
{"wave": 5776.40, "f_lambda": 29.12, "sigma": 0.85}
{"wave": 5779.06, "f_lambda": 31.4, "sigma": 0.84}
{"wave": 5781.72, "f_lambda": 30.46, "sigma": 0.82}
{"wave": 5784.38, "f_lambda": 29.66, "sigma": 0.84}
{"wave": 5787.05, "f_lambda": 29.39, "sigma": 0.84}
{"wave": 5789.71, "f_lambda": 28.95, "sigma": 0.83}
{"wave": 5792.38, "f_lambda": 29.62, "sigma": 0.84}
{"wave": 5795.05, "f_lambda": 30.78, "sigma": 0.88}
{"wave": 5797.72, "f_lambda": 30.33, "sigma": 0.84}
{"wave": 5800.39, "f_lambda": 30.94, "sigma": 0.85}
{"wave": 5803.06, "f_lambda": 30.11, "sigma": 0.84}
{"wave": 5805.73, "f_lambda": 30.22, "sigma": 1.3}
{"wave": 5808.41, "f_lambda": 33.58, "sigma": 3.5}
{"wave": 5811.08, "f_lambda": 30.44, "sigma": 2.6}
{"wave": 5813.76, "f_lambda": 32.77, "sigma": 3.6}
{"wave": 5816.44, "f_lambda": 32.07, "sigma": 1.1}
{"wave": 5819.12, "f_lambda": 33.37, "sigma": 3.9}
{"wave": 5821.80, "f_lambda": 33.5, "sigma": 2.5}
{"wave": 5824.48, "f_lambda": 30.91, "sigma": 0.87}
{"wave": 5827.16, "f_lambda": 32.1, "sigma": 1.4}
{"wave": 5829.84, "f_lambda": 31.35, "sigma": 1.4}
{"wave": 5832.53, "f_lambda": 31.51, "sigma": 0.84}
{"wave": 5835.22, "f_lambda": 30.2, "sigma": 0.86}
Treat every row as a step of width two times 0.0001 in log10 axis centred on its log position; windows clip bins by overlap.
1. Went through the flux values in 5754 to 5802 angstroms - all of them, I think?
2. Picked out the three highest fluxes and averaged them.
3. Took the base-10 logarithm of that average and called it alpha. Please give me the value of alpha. 1.51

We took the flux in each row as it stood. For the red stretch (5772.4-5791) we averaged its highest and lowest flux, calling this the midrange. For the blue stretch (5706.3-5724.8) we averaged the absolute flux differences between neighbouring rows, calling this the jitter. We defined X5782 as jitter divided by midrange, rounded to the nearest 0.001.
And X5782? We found 0.069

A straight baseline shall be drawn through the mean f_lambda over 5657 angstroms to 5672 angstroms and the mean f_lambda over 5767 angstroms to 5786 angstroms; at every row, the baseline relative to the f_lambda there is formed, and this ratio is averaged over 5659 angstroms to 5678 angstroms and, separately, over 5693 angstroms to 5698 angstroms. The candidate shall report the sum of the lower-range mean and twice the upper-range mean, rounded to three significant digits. 3.01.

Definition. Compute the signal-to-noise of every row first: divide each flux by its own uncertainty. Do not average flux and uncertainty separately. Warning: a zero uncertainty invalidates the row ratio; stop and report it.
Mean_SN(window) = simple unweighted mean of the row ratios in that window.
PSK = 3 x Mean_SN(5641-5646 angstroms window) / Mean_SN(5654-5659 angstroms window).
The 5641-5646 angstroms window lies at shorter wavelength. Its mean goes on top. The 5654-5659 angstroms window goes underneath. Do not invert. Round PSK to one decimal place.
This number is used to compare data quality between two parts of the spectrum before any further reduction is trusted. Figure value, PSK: 2.9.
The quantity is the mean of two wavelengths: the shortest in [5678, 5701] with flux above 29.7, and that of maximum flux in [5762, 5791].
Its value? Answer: 5722.3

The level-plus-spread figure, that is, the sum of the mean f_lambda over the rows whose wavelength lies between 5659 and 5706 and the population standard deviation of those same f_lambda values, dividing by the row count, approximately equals 30.6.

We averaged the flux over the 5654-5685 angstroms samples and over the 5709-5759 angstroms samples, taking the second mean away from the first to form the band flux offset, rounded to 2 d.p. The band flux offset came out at -1.51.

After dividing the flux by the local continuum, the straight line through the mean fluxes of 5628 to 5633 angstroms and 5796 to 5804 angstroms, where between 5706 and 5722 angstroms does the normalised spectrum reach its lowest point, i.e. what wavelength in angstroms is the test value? 5710.27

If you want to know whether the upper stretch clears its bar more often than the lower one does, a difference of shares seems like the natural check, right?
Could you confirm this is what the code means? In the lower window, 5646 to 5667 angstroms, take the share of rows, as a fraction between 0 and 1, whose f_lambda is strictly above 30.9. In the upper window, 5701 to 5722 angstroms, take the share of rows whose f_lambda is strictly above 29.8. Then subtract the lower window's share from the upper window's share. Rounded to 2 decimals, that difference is 0.50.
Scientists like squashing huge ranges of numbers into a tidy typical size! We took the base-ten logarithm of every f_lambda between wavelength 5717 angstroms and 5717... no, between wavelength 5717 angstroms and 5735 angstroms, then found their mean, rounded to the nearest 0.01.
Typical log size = 1.50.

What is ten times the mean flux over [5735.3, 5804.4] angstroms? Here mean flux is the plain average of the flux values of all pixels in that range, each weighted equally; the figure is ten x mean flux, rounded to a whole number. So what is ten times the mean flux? 308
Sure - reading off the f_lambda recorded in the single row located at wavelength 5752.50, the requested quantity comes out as 29.78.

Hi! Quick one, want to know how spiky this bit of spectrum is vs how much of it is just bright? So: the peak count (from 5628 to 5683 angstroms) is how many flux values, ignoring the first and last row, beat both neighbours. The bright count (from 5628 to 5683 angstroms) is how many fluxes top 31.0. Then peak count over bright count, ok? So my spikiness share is 2.3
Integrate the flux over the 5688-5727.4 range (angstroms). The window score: 1197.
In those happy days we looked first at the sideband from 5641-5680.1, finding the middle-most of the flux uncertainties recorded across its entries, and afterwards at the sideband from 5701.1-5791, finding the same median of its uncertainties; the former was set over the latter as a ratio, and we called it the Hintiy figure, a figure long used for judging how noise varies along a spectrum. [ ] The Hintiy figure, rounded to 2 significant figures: 0.86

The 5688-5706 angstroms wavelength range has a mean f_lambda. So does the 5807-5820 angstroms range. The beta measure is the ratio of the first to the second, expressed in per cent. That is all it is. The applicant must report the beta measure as 92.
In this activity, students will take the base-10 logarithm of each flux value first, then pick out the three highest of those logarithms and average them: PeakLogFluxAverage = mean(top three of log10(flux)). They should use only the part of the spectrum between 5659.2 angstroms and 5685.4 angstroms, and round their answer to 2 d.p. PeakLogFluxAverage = 1.49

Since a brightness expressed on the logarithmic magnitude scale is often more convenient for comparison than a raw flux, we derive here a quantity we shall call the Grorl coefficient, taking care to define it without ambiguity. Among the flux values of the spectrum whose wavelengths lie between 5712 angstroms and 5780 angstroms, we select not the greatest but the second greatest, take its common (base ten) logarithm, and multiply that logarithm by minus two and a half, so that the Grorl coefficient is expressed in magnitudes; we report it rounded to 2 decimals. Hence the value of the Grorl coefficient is -3.80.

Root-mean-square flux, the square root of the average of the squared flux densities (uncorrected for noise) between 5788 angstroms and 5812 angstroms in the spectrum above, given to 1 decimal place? 30.6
